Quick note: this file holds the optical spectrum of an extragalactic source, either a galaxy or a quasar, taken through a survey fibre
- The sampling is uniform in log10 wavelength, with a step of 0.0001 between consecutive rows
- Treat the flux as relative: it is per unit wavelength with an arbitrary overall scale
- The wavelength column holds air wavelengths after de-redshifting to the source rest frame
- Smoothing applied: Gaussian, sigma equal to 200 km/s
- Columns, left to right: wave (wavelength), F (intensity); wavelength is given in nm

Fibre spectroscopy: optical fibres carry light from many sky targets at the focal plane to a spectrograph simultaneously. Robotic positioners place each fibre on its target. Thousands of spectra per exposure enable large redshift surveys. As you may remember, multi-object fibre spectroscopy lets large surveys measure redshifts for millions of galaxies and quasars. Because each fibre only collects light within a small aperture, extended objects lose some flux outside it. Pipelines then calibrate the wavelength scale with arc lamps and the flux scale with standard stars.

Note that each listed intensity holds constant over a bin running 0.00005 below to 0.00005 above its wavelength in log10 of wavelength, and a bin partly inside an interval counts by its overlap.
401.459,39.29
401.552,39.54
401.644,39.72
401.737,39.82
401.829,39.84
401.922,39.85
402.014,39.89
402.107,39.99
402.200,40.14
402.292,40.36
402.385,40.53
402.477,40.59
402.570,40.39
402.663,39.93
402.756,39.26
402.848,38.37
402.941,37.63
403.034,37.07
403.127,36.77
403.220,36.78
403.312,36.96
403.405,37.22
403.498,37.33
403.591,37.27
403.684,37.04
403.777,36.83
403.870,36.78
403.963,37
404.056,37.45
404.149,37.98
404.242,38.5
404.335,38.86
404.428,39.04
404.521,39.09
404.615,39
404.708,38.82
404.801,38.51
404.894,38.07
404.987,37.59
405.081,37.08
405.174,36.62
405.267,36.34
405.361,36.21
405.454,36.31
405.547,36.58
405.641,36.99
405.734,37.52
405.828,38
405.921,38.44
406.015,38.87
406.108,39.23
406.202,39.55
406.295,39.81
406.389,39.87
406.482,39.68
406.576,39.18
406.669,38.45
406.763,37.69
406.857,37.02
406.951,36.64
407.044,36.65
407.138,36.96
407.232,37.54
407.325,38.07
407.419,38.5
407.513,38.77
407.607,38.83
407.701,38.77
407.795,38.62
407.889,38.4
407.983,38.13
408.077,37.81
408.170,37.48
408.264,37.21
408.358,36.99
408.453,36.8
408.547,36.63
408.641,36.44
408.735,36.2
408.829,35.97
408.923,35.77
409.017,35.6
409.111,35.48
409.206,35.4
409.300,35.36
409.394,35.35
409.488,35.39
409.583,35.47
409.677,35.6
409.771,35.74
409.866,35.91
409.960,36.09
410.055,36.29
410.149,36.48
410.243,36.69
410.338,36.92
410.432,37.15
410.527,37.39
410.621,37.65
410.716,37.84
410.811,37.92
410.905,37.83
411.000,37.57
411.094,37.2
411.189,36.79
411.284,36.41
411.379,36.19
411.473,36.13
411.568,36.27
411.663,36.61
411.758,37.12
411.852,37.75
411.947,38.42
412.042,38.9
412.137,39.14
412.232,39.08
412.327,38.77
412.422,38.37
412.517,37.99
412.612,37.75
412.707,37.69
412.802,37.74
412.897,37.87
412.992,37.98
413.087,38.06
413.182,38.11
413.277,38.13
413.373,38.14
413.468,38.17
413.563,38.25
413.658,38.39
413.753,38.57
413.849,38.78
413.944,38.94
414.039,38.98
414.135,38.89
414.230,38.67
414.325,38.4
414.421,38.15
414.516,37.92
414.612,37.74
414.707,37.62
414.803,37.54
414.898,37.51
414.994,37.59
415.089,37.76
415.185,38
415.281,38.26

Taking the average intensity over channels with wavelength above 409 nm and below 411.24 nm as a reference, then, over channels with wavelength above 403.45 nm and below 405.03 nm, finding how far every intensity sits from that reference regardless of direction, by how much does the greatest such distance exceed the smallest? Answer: 2.3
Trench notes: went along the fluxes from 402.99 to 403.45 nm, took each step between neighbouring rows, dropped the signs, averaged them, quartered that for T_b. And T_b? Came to 0.047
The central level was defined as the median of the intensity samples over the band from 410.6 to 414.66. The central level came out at 38.0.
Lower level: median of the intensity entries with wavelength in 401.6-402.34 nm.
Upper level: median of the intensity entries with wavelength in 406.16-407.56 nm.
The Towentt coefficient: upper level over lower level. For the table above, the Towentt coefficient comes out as 0.964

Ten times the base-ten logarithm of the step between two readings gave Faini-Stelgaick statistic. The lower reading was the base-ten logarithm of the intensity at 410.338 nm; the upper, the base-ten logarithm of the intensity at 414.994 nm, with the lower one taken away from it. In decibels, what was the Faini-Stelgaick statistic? -21.1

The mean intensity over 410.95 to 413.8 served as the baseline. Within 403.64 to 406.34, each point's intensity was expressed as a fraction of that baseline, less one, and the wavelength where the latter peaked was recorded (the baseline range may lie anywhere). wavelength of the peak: 406.295 nm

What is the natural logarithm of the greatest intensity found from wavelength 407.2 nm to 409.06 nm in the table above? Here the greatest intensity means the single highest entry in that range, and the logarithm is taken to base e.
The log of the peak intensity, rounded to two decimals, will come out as 3.66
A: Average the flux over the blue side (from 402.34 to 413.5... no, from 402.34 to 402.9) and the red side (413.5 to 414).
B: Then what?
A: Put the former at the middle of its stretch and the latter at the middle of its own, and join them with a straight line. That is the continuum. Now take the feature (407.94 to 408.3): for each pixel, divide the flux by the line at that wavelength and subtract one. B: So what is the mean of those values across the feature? -0.040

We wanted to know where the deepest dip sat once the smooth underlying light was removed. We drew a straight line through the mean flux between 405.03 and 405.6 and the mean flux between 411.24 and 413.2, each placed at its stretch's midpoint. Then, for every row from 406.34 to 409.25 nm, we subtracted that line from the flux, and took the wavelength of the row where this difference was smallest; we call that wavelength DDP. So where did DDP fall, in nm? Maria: 409.206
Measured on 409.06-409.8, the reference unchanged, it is 409.394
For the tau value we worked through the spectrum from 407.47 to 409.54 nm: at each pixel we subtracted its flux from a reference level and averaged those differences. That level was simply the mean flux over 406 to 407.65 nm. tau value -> 1.5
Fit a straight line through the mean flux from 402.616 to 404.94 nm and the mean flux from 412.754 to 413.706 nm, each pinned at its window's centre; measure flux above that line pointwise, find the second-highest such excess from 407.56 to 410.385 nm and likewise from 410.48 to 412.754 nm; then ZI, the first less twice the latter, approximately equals -1.2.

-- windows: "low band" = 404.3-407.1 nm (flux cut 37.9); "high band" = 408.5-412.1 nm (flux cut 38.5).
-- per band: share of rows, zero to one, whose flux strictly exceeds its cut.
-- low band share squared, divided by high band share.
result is 12.2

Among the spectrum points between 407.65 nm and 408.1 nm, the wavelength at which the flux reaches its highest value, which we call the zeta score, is 407.701 nm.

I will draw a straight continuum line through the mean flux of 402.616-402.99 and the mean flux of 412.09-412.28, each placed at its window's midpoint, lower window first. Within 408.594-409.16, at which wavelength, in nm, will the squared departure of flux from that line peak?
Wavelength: 409.111 nm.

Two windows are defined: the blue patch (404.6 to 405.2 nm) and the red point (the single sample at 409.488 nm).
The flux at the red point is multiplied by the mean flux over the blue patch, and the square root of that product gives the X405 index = 36.7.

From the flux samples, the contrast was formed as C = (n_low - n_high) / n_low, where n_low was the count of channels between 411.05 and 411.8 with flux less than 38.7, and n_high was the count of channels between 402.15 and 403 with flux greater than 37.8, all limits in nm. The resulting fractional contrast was 0.00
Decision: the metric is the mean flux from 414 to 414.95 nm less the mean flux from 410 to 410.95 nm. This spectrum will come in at 0.9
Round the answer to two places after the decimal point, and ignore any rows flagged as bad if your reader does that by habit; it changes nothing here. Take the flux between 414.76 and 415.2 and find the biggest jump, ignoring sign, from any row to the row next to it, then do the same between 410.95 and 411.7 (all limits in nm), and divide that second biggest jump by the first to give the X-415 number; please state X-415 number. 1.71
